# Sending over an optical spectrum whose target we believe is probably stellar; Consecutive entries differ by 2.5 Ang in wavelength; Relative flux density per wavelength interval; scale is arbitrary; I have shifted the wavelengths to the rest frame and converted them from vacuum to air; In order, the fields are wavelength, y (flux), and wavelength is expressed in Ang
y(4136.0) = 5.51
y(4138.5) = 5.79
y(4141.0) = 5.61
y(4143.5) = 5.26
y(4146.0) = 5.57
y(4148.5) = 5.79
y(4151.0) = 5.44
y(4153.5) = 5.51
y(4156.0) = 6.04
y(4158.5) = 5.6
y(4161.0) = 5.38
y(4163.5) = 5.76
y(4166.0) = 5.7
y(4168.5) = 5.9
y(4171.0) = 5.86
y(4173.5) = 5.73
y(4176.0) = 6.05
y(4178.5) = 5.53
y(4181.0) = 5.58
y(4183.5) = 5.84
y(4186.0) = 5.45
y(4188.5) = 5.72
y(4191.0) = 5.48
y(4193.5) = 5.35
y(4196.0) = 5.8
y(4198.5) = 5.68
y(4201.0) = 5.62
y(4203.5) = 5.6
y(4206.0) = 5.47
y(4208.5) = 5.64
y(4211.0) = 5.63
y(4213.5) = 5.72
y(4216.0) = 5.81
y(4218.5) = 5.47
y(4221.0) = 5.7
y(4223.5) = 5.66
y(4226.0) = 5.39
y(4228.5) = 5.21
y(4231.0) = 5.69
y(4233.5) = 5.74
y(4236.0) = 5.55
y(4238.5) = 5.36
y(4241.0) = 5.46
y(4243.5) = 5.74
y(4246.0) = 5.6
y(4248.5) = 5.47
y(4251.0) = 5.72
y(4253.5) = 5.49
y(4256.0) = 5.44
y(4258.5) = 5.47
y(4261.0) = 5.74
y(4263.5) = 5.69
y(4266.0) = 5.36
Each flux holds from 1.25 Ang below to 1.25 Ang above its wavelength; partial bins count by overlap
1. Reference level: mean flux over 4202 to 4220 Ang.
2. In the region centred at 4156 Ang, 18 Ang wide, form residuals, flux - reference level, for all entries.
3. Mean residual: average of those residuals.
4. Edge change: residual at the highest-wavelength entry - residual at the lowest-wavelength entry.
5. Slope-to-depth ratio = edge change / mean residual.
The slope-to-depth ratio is -1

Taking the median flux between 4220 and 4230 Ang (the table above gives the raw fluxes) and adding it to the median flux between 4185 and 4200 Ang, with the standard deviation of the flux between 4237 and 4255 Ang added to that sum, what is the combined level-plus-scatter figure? 11.2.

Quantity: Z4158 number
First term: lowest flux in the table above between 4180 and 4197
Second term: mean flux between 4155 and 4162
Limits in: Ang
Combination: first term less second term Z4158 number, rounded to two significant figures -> -0.32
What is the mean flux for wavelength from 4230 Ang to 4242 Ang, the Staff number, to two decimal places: 5.56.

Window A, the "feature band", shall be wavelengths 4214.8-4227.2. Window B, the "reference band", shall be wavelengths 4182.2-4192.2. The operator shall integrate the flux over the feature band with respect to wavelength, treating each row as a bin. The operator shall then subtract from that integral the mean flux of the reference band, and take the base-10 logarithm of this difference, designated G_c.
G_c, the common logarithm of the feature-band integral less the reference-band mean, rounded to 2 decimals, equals 1.81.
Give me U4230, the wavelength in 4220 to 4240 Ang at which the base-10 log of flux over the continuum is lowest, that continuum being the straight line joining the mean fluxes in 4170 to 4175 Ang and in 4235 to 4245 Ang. 4228.5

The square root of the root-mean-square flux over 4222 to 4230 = 2.33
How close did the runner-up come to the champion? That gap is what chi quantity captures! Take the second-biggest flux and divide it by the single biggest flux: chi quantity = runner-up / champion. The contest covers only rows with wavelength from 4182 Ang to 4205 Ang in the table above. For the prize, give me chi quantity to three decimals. 0.993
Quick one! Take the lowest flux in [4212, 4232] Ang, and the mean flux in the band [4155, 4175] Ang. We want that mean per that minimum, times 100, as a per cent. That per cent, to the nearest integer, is 110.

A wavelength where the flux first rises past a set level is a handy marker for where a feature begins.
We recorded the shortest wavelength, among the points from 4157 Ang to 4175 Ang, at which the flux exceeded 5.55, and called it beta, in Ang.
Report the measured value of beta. 4158.5 Ang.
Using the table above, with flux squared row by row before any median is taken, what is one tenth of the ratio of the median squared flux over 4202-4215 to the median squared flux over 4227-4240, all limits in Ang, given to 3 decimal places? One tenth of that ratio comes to 0.103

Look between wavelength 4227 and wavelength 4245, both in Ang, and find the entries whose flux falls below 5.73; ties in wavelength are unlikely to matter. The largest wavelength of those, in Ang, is 4241.0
